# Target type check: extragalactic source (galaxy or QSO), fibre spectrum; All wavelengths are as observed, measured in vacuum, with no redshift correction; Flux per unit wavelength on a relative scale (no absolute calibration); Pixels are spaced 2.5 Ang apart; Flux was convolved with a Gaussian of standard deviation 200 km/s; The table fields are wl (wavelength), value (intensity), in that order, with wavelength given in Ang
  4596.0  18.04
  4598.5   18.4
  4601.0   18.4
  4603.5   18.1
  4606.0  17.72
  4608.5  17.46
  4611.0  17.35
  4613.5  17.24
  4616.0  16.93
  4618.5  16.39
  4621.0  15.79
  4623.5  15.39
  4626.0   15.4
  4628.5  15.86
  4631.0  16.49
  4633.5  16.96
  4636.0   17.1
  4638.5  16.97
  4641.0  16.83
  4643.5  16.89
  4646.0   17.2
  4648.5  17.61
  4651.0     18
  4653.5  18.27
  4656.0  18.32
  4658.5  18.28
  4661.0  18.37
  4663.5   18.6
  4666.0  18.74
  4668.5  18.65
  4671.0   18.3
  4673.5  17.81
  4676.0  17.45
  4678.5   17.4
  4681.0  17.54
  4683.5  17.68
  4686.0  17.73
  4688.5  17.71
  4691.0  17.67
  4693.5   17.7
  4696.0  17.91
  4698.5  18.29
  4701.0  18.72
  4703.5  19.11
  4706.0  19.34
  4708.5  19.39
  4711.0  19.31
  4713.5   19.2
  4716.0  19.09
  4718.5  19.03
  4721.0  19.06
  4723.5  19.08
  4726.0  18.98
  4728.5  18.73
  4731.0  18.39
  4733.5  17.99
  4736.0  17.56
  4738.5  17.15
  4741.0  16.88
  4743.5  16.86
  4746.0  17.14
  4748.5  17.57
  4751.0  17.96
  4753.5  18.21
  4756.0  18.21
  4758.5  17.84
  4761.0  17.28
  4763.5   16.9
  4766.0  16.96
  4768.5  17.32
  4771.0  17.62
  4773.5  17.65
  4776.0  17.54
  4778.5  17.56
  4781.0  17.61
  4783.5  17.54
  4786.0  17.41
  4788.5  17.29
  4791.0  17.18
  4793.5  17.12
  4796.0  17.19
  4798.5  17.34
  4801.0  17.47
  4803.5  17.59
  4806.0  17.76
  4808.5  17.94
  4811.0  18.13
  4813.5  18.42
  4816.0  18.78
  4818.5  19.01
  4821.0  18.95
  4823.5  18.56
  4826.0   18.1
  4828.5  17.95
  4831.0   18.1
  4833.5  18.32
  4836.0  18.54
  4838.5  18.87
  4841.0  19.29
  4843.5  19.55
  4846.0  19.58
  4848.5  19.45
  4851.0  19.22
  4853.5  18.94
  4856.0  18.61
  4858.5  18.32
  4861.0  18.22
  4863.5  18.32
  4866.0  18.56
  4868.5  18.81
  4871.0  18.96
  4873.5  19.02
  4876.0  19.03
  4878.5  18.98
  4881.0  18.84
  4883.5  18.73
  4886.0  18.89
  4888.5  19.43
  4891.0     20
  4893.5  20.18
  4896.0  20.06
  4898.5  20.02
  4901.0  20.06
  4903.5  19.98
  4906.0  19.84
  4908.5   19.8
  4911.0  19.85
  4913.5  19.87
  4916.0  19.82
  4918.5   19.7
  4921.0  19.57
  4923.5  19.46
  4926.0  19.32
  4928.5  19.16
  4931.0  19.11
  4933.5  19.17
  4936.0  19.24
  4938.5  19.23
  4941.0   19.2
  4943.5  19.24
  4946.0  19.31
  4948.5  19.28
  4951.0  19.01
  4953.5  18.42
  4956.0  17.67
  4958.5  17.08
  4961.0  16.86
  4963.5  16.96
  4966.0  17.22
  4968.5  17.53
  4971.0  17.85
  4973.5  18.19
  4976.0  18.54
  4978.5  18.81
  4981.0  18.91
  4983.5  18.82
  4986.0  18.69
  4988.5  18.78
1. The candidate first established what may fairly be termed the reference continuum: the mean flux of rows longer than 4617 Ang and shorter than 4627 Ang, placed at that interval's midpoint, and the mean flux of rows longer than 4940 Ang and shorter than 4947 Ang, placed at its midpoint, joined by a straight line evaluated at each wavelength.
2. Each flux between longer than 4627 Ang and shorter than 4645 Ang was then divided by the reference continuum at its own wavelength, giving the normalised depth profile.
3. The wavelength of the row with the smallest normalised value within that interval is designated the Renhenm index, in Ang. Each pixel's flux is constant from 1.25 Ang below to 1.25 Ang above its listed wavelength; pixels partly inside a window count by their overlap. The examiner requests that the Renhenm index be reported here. 4628.5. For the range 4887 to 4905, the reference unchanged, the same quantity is 4888.5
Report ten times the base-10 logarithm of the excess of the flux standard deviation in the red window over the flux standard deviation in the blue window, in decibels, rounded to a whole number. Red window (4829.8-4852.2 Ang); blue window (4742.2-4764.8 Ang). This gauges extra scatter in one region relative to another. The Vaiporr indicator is -16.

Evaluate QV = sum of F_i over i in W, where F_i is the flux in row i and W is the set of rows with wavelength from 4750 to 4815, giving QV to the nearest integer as 457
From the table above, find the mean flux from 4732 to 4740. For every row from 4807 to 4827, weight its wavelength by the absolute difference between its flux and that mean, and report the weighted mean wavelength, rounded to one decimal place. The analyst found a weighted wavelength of 4818.1 Ang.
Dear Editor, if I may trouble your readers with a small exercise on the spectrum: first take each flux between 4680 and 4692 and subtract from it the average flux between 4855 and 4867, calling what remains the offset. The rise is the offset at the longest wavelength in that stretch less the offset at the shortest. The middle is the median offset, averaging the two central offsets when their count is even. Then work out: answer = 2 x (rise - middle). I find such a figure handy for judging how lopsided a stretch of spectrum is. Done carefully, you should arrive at 1.7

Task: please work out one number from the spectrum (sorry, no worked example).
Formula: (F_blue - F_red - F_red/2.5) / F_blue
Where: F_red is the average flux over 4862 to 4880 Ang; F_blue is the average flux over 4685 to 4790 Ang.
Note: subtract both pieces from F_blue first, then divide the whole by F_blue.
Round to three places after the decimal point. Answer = -0.462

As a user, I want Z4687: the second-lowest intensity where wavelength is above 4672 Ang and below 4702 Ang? 17.45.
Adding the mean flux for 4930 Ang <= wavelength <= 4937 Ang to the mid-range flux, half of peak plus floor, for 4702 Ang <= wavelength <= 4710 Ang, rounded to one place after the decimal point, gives 38.4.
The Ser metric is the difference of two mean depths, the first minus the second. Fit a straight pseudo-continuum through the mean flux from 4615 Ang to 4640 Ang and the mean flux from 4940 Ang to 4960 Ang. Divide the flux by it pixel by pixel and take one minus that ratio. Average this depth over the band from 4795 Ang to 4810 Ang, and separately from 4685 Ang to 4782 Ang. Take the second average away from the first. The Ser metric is 0.06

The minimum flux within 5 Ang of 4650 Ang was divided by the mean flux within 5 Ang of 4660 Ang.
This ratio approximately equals 0.935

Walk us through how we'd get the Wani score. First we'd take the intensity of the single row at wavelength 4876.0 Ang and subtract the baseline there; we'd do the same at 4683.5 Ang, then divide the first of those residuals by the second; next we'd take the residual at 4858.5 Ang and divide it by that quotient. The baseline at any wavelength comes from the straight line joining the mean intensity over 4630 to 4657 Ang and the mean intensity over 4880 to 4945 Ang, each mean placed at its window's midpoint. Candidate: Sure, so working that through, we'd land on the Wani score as 0.1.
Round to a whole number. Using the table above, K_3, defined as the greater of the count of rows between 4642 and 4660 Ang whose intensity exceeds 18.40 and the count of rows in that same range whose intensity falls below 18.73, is 7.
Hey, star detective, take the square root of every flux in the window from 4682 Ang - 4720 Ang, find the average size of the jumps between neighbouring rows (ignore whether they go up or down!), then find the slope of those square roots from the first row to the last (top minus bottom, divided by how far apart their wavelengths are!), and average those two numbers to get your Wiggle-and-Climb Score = 0.011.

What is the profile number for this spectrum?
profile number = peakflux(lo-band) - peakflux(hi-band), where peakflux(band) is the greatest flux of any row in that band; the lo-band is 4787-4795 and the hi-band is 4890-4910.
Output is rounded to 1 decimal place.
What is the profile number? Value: -2.9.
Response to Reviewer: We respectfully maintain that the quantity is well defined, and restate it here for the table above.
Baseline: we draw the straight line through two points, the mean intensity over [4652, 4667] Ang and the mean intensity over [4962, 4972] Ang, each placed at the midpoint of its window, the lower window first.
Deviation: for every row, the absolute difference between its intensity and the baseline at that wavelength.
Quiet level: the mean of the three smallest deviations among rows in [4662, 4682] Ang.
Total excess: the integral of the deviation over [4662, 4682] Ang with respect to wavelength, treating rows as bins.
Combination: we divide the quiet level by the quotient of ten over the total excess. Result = 0.18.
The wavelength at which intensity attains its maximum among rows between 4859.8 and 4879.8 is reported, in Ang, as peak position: 4876.0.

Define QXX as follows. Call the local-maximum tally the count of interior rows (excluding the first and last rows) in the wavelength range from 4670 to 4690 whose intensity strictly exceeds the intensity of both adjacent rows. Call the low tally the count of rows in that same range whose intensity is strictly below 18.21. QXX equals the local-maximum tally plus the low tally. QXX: 8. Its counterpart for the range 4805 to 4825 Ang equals 4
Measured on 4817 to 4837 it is 3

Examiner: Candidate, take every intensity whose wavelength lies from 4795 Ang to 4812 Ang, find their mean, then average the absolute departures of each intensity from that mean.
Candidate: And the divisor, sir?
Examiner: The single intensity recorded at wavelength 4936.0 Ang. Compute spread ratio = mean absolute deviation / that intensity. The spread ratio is 0.014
